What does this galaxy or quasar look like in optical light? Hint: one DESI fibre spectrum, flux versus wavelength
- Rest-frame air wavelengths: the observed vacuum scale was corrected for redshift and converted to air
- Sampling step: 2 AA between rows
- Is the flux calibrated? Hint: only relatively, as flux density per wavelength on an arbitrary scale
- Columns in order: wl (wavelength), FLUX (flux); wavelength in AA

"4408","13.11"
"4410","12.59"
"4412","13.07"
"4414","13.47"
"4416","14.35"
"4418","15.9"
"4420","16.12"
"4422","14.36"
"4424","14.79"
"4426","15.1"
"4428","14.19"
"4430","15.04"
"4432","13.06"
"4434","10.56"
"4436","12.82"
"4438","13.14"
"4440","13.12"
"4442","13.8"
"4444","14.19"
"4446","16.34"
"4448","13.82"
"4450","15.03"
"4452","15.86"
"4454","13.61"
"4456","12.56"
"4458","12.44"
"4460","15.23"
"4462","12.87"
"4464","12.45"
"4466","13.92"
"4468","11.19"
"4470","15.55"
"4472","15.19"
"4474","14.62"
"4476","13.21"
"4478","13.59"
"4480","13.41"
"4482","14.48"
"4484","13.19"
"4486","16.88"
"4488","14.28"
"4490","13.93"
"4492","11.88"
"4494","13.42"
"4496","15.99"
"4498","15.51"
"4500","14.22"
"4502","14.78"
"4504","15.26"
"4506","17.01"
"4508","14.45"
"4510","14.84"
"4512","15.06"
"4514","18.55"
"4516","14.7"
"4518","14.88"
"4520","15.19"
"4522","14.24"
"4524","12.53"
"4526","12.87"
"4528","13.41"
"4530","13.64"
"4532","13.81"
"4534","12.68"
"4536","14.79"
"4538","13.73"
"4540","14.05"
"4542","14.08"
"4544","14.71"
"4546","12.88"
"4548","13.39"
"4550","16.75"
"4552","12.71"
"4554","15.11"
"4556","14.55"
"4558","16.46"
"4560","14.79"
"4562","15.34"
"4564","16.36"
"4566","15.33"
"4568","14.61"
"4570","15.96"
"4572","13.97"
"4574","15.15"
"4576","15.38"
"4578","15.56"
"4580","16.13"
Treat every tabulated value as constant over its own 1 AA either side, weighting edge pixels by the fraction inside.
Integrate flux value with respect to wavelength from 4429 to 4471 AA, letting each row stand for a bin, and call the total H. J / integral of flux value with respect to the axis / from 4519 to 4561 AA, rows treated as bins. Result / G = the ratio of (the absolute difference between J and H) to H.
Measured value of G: 0.034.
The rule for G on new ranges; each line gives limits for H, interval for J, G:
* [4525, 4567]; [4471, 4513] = 0.012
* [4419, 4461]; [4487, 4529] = 0.040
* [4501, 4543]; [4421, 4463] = 0.041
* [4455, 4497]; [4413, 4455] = 0.029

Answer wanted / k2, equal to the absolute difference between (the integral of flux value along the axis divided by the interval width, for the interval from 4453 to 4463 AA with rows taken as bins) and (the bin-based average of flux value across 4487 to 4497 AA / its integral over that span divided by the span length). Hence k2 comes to 0.56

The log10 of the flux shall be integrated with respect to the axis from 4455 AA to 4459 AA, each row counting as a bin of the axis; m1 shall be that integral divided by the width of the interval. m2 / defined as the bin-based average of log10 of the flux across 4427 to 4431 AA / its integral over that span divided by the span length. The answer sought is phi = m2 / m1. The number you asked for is 1.06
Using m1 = 1.10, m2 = 1.16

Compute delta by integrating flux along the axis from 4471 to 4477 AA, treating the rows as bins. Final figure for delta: 86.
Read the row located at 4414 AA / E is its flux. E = 13.47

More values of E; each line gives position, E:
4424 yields 14.79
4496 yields 15.99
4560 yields 14.79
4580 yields 16.13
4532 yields 13.81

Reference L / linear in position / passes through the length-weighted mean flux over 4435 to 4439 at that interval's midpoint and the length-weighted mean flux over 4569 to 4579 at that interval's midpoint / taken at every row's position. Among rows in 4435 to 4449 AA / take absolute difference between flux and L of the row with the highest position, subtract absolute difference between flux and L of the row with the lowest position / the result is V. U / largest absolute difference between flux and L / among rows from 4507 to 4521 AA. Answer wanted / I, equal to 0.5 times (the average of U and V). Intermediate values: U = 4.3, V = 0.5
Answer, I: 1.21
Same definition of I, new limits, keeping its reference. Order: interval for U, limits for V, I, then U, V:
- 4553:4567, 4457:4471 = 0.67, 1.5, 1.2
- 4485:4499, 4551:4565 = 0.57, 3.1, -0.8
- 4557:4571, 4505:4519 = -0.20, 1.5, -2.3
